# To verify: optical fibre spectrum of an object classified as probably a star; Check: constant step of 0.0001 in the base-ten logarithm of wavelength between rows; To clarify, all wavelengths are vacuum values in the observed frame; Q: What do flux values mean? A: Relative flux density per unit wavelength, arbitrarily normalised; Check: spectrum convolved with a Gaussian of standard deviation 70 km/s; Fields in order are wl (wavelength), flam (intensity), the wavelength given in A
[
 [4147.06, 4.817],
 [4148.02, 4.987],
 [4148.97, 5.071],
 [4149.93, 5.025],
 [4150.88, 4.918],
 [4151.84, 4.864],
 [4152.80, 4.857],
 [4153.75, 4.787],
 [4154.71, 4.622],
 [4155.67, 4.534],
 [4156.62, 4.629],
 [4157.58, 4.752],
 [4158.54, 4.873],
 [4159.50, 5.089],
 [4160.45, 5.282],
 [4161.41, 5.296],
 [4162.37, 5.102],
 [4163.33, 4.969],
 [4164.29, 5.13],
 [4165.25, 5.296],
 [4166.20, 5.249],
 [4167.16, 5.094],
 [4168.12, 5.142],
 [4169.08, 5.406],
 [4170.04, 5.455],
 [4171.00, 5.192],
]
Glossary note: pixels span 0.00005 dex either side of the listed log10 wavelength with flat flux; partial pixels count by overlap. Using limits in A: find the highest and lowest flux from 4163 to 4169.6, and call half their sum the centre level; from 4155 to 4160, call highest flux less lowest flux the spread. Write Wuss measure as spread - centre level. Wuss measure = -4.63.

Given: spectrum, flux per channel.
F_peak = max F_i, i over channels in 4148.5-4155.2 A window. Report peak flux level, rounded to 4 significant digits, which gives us 5.071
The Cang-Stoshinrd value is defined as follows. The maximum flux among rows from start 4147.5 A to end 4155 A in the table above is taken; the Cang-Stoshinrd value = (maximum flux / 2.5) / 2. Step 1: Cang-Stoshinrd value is 1.014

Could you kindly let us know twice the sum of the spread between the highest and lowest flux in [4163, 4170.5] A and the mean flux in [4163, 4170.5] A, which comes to 11.4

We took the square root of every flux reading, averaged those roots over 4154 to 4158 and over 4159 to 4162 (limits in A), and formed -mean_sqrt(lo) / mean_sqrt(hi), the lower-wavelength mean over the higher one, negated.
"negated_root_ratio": -0.942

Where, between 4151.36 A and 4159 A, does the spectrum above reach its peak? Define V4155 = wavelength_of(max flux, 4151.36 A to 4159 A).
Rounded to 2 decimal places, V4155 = 4158.54 A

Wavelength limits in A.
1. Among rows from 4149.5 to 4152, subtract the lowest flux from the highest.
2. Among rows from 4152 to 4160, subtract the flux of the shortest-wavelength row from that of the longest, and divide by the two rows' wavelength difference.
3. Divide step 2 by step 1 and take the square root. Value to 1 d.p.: 0.5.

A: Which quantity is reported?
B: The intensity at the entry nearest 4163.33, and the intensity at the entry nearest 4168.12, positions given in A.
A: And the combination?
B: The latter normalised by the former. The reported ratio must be 1.03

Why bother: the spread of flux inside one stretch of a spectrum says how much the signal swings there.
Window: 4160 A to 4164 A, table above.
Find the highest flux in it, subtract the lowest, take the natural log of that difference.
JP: -1.12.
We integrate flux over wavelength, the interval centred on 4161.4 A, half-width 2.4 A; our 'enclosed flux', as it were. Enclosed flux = 24.7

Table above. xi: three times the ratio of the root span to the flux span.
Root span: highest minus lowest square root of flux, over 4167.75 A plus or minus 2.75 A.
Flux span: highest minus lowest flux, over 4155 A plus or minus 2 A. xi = 0.93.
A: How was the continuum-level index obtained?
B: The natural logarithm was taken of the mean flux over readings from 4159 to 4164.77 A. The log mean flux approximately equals 1.638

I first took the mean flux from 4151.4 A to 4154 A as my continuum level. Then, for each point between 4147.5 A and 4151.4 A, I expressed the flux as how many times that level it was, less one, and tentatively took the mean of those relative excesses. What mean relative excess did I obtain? 0.03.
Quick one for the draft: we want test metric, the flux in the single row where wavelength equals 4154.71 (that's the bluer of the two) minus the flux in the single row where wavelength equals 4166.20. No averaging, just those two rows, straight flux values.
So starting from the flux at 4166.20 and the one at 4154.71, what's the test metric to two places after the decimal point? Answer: -0.63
